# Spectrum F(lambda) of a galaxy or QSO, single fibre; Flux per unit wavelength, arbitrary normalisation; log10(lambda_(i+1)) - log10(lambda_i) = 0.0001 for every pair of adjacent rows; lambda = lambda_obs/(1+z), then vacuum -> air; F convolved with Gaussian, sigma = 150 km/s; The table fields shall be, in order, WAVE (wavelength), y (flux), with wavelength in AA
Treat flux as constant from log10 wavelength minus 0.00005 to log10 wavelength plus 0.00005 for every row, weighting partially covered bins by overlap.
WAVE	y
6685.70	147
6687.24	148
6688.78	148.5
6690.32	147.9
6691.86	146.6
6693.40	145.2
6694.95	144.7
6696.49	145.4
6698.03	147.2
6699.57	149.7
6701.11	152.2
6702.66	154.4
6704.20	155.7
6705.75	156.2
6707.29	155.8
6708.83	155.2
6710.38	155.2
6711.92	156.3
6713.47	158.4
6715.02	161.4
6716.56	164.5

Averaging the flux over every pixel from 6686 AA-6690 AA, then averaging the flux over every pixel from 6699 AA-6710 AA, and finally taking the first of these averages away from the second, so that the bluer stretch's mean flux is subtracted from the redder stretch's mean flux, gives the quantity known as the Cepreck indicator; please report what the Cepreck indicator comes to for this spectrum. 6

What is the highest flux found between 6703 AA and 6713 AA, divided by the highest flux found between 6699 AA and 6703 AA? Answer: 1.01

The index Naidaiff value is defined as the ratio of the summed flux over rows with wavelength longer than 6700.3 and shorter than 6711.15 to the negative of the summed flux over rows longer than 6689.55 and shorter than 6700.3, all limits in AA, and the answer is -1.1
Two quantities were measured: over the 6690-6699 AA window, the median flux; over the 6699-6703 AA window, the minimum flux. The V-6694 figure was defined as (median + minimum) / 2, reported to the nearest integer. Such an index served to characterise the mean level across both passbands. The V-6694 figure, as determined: 148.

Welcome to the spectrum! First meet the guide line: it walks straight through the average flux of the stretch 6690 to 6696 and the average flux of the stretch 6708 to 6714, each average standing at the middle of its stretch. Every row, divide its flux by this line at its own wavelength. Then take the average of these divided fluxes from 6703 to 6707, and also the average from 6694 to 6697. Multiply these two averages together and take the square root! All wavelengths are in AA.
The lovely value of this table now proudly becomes 1.001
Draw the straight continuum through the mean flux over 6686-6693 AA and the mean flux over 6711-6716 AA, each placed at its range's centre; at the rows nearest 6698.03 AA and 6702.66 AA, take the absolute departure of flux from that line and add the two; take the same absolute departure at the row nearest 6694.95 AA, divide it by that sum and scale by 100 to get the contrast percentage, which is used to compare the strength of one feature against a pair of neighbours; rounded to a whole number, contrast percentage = 109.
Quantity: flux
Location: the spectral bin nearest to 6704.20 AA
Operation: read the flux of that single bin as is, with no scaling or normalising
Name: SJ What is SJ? 155.7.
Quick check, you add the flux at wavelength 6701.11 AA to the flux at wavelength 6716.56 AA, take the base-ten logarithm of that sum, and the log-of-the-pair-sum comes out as 2.50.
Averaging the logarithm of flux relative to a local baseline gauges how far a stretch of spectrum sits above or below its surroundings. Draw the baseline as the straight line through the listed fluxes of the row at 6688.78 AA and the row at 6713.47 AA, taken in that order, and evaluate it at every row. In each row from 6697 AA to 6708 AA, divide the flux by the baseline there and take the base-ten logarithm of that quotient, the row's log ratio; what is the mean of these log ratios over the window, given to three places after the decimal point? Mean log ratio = -0.003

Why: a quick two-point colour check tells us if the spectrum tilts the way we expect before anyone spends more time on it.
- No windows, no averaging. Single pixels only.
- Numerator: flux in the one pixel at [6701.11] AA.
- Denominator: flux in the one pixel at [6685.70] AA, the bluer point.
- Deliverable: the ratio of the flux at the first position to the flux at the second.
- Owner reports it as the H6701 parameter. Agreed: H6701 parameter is 1.04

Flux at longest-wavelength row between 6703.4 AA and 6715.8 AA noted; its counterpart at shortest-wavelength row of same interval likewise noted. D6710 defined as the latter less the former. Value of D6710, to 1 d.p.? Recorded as -5.7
